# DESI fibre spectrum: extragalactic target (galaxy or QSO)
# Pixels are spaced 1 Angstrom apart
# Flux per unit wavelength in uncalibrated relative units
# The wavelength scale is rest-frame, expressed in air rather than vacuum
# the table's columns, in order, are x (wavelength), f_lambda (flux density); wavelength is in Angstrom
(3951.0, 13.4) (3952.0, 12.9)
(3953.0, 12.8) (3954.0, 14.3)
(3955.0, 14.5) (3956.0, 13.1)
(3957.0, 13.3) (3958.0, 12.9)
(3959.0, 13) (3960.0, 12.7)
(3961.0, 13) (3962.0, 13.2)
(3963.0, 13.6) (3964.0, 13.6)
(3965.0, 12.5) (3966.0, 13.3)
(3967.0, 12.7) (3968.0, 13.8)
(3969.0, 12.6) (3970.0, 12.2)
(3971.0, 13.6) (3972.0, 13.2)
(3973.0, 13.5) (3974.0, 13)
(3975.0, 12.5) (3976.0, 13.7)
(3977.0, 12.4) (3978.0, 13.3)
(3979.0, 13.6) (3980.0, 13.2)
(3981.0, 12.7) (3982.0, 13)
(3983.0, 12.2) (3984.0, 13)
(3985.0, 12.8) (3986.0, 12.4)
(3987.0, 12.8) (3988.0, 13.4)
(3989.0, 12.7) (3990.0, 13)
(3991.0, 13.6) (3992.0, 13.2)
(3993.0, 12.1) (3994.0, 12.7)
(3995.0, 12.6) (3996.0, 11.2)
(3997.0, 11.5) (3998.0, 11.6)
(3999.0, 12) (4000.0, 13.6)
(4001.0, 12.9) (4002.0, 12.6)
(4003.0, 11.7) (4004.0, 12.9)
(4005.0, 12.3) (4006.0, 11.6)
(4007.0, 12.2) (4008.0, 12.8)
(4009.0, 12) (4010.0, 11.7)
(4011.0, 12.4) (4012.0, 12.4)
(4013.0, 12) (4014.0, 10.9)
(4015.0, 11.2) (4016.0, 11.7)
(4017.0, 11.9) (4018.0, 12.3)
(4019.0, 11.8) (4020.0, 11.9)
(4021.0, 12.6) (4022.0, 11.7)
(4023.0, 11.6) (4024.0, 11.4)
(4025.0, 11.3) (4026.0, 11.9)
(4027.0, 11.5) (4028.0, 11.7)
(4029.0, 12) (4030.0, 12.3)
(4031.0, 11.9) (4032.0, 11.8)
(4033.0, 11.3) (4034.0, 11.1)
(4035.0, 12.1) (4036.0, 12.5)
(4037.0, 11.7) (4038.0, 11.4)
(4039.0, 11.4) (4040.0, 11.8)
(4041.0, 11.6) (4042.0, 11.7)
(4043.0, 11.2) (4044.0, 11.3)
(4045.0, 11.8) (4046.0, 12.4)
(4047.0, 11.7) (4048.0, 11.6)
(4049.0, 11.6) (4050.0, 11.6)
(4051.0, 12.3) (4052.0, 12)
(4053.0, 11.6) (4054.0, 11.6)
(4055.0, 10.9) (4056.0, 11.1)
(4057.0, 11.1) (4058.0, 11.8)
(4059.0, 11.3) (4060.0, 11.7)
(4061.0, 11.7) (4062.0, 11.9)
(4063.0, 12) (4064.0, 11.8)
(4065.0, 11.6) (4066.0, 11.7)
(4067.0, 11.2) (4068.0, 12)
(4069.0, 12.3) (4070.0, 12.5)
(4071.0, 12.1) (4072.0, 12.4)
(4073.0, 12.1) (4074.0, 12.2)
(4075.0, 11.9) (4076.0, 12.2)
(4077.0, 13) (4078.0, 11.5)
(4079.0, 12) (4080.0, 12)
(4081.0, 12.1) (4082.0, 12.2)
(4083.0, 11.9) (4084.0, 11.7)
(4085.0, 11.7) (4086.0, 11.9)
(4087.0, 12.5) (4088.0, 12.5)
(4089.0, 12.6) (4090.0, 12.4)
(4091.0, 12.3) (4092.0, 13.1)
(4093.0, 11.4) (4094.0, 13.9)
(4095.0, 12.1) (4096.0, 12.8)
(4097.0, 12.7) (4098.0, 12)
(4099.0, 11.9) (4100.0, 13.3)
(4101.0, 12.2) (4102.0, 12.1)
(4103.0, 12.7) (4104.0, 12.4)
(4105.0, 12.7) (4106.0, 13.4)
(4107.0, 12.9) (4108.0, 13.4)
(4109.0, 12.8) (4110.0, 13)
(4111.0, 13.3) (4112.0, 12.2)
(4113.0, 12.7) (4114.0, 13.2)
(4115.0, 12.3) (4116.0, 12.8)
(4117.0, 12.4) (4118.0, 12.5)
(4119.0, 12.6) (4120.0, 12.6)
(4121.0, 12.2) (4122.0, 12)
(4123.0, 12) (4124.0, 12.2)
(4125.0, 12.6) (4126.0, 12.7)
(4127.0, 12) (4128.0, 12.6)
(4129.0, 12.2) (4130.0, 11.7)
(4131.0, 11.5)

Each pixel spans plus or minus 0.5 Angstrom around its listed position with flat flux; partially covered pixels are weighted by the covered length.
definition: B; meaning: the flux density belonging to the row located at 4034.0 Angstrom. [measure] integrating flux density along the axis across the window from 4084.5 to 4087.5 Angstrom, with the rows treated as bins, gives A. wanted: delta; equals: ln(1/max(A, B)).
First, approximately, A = 36.1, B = 11.1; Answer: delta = -3.59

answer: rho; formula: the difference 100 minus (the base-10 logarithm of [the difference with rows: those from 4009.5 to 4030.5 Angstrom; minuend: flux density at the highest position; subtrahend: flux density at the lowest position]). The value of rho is 100.2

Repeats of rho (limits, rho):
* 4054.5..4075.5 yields 100.0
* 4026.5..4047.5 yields 100.7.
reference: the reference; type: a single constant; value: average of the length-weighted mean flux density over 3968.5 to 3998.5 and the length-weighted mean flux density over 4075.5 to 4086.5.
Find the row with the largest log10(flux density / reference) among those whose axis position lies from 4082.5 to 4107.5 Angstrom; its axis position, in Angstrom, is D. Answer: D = 4094.0 Angstrom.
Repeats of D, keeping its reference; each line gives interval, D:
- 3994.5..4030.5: 4000.0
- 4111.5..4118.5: 4114.0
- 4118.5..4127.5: 4126.0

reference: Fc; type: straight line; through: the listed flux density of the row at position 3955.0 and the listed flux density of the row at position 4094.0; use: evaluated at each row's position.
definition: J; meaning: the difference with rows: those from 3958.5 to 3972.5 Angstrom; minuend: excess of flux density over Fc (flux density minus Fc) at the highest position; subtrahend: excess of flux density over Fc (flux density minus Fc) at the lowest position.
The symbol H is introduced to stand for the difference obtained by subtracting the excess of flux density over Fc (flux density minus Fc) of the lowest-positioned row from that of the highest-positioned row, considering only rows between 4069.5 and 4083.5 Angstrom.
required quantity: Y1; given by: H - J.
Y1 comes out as -0.8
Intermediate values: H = -0.5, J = 0.3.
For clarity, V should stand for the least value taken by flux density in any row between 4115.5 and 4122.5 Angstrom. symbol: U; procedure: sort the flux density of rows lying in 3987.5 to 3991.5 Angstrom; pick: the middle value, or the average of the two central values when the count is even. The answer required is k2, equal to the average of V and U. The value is 12.6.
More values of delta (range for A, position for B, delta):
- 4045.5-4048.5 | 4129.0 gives -3.58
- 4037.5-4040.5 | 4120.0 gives -3.54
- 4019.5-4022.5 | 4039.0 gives -3.59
